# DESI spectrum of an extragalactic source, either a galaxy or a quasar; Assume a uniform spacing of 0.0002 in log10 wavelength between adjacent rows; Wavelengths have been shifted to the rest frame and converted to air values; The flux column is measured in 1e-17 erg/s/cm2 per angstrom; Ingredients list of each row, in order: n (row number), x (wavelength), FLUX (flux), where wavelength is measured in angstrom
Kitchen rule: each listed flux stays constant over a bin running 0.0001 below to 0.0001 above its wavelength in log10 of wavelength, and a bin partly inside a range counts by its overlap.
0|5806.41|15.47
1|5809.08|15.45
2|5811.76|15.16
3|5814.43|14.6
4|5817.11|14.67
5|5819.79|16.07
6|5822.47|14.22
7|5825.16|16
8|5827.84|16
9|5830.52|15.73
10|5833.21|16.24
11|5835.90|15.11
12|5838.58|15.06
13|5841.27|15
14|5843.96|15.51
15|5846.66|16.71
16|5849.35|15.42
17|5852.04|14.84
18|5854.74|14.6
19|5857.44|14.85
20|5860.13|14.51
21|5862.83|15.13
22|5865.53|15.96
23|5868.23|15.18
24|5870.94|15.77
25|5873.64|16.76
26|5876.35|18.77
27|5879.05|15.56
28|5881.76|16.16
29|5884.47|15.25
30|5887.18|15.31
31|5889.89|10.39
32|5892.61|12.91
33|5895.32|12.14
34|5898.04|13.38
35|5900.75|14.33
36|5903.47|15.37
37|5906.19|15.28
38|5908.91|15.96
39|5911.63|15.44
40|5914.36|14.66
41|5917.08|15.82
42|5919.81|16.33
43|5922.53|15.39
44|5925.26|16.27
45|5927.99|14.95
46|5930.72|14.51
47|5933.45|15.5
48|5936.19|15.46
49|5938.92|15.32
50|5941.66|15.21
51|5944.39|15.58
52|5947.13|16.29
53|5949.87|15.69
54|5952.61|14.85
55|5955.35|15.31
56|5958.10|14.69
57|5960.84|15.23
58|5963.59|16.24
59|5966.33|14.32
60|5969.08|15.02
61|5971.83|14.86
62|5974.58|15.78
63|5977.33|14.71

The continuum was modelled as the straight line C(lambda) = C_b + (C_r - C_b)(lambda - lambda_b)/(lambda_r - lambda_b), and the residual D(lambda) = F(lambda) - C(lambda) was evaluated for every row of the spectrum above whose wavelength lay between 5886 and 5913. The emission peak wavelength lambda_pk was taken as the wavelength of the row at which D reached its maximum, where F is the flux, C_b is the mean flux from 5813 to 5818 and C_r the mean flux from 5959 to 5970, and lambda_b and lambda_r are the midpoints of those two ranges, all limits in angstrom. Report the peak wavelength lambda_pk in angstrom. 5908.91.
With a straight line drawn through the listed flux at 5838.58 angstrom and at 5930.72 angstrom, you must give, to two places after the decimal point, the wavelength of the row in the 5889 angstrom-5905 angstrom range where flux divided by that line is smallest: 5889.89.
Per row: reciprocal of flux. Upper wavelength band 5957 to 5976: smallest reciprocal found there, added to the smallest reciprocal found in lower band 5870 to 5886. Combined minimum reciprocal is 0.115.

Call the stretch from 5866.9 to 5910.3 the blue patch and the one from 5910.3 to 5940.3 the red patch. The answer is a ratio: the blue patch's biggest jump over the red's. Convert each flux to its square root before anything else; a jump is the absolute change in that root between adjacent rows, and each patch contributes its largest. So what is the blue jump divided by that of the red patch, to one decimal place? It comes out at 4.1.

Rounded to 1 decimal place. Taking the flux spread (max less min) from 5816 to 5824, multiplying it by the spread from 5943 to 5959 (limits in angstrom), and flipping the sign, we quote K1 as -3.0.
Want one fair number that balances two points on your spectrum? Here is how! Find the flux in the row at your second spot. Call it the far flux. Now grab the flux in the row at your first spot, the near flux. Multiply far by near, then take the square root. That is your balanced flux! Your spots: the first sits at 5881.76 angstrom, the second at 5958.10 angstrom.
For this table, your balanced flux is 15.4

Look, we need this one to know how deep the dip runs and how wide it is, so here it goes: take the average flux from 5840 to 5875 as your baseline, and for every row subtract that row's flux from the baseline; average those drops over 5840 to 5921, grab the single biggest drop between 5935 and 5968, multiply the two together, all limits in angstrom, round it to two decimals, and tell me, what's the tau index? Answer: 0.32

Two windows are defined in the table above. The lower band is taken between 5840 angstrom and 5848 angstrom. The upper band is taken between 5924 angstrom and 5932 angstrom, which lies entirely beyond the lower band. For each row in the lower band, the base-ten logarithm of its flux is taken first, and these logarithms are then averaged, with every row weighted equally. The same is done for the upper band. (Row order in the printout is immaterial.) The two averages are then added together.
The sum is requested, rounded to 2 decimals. 2.38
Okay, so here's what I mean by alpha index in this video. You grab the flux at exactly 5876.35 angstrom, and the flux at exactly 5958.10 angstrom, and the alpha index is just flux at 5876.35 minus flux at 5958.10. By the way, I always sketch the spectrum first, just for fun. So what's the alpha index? 4.1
